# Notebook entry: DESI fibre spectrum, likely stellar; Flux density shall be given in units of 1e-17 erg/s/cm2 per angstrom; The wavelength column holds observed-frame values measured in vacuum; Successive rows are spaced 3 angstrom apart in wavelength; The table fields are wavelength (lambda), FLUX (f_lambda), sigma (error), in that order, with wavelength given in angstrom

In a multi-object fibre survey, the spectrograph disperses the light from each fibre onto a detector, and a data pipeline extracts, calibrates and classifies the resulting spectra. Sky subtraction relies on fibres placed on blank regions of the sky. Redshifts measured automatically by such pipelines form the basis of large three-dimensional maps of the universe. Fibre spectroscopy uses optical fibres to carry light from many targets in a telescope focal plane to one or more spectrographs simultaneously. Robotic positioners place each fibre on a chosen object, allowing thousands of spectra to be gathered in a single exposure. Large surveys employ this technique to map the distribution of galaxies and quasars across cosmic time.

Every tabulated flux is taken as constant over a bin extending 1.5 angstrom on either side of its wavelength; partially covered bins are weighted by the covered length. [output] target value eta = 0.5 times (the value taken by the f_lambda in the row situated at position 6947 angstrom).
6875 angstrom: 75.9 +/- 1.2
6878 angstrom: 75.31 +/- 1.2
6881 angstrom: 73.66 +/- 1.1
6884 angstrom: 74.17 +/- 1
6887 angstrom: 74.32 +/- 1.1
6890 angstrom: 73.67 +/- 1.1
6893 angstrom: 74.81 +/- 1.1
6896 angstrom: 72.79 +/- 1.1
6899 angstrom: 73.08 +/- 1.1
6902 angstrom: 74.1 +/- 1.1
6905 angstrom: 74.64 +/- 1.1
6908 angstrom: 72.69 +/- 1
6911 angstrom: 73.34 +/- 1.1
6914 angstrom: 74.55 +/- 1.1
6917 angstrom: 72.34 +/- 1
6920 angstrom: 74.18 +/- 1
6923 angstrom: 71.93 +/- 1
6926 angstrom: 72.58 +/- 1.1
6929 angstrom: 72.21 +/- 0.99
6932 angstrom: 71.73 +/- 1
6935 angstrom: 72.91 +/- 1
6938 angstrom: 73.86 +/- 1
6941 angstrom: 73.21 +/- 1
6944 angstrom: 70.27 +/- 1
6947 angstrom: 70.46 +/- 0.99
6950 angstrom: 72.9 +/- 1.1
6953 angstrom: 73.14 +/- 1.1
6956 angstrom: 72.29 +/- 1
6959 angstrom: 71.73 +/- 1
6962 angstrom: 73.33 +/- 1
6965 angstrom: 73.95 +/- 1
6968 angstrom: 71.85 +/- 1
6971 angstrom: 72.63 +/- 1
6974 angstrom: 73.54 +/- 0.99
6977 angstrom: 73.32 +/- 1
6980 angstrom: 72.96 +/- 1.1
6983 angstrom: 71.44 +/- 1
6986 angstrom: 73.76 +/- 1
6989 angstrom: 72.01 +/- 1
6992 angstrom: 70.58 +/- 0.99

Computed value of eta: 35.2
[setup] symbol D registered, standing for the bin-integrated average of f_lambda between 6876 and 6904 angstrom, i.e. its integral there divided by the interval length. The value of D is 74.0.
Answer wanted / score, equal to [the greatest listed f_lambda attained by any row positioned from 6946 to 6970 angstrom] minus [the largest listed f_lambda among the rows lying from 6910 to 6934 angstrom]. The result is -0.6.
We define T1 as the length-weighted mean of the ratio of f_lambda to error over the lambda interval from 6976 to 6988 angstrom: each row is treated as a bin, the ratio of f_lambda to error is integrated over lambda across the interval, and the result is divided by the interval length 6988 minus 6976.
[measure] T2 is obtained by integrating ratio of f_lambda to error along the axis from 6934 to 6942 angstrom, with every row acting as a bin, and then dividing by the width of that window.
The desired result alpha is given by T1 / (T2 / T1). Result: 69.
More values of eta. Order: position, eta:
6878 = 37.7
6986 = 36.9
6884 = 37.1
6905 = 37.3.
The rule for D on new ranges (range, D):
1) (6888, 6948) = 73.0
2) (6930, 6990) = 72.6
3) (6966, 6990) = 72.7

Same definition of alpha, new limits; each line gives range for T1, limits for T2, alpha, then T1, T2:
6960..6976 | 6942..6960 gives 77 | 73.2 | 69.7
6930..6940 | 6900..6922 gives 76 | 72.9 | 69.8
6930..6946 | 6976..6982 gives 75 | 72.4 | 69.7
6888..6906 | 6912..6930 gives 64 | 67.1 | 70.7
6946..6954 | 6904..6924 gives 65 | 67.9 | 70.5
